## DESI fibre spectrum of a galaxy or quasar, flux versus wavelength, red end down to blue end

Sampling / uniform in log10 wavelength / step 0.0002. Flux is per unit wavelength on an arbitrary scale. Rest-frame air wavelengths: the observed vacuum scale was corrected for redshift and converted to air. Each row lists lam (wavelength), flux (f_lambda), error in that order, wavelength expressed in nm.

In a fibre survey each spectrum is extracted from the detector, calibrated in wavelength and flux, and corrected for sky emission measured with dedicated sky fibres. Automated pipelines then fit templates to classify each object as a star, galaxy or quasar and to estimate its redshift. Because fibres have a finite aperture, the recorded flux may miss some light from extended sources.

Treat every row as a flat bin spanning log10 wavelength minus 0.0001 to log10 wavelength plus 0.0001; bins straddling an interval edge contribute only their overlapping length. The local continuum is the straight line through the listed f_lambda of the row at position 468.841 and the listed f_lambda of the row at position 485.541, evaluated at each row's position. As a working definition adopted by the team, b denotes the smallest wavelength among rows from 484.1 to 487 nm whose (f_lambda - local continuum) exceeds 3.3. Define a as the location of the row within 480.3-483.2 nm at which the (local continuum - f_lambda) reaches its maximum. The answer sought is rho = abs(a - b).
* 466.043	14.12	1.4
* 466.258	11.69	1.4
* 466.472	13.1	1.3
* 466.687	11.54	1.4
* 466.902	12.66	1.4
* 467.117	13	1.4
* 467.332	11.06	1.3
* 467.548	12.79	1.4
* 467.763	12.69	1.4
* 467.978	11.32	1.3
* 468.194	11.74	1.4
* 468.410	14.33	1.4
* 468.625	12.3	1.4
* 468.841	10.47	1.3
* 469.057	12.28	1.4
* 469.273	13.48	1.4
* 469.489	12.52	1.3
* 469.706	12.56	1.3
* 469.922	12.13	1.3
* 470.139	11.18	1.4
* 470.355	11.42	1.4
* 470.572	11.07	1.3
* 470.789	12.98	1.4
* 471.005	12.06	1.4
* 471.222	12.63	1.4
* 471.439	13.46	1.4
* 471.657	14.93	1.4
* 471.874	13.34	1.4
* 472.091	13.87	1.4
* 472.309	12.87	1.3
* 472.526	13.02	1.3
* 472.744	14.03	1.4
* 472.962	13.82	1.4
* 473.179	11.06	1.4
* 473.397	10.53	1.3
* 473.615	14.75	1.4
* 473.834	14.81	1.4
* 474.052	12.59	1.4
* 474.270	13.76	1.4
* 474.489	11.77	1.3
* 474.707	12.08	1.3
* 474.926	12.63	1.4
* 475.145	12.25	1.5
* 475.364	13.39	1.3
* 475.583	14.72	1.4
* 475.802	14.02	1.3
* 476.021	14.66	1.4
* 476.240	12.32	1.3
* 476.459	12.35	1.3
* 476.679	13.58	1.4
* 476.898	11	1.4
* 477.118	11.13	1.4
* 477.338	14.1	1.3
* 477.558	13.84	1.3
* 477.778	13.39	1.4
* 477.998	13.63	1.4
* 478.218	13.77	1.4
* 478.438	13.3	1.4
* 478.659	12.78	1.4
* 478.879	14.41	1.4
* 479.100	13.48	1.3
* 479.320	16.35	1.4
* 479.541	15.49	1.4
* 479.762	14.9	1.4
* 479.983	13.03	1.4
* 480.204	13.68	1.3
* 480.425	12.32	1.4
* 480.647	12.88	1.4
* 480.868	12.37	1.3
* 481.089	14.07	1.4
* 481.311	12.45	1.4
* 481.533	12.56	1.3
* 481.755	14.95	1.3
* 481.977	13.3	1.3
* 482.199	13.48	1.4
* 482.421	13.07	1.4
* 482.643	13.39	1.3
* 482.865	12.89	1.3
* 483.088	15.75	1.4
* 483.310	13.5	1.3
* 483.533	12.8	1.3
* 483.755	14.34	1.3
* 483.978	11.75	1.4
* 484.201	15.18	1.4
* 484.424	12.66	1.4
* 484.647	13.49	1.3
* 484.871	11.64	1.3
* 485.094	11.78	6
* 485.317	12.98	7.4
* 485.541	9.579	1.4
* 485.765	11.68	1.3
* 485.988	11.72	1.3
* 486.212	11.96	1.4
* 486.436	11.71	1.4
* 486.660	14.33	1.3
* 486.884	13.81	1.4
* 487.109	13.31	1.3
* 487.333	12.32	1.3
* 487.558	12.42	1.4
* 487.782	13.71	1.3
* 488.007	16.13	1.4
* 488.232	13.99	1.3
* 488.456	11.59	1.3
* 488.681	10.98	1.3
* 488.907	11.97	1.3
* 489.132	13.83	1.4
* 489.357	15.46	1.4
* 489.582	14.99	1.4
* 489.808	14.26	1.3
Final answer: 3.78 nm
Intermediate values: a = 480.425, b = 484.201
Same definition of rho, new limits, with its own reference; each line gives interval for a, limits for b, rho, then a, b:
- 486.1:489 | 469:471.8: 17.02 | 488.681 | 471.657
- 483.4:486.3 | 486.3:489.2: 1.12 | 485.541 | 486.660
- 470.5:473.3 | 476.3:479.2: 6.11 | 470.572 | 476.679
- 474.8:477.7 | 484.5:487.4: 7.75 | 476.898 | 484.647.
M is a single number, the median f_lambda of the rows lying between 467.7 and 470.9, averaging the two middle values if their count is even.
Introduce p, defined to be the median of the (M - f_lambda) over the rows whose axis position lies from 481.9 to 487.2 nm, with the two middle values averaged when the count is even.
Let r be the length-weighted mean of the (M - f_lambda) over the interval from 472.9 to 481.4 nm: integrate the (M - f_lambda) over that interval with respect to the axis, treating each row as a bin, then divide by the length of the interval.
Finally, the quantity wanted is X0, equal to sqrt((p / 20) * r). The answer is 0.19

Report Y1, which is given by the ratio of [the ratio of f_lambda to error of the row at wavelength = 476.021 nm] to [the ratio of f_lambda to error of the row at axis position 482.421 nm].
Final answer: 1.12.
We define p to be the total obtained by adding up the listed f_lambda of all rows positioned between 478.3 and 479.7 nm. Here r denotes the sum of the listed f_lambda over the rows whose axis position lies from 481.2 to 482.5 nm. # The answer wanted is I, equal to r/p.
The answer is 0.9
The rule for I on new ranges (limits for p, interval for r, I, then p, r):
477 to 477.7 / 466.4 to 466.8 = 0.6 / 39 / 25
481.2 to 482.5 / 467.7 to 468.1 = 0.3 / 80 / 24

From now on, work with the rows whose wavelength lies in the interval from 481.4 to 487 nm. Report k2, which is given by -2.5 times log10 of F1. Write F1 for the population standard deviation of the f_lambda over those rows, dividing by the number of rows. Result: -0.31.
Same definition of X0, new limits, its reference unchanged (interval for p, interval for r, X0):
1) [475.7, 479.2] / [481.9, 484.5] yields 0.28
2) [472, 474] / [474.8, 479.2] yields 0.27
